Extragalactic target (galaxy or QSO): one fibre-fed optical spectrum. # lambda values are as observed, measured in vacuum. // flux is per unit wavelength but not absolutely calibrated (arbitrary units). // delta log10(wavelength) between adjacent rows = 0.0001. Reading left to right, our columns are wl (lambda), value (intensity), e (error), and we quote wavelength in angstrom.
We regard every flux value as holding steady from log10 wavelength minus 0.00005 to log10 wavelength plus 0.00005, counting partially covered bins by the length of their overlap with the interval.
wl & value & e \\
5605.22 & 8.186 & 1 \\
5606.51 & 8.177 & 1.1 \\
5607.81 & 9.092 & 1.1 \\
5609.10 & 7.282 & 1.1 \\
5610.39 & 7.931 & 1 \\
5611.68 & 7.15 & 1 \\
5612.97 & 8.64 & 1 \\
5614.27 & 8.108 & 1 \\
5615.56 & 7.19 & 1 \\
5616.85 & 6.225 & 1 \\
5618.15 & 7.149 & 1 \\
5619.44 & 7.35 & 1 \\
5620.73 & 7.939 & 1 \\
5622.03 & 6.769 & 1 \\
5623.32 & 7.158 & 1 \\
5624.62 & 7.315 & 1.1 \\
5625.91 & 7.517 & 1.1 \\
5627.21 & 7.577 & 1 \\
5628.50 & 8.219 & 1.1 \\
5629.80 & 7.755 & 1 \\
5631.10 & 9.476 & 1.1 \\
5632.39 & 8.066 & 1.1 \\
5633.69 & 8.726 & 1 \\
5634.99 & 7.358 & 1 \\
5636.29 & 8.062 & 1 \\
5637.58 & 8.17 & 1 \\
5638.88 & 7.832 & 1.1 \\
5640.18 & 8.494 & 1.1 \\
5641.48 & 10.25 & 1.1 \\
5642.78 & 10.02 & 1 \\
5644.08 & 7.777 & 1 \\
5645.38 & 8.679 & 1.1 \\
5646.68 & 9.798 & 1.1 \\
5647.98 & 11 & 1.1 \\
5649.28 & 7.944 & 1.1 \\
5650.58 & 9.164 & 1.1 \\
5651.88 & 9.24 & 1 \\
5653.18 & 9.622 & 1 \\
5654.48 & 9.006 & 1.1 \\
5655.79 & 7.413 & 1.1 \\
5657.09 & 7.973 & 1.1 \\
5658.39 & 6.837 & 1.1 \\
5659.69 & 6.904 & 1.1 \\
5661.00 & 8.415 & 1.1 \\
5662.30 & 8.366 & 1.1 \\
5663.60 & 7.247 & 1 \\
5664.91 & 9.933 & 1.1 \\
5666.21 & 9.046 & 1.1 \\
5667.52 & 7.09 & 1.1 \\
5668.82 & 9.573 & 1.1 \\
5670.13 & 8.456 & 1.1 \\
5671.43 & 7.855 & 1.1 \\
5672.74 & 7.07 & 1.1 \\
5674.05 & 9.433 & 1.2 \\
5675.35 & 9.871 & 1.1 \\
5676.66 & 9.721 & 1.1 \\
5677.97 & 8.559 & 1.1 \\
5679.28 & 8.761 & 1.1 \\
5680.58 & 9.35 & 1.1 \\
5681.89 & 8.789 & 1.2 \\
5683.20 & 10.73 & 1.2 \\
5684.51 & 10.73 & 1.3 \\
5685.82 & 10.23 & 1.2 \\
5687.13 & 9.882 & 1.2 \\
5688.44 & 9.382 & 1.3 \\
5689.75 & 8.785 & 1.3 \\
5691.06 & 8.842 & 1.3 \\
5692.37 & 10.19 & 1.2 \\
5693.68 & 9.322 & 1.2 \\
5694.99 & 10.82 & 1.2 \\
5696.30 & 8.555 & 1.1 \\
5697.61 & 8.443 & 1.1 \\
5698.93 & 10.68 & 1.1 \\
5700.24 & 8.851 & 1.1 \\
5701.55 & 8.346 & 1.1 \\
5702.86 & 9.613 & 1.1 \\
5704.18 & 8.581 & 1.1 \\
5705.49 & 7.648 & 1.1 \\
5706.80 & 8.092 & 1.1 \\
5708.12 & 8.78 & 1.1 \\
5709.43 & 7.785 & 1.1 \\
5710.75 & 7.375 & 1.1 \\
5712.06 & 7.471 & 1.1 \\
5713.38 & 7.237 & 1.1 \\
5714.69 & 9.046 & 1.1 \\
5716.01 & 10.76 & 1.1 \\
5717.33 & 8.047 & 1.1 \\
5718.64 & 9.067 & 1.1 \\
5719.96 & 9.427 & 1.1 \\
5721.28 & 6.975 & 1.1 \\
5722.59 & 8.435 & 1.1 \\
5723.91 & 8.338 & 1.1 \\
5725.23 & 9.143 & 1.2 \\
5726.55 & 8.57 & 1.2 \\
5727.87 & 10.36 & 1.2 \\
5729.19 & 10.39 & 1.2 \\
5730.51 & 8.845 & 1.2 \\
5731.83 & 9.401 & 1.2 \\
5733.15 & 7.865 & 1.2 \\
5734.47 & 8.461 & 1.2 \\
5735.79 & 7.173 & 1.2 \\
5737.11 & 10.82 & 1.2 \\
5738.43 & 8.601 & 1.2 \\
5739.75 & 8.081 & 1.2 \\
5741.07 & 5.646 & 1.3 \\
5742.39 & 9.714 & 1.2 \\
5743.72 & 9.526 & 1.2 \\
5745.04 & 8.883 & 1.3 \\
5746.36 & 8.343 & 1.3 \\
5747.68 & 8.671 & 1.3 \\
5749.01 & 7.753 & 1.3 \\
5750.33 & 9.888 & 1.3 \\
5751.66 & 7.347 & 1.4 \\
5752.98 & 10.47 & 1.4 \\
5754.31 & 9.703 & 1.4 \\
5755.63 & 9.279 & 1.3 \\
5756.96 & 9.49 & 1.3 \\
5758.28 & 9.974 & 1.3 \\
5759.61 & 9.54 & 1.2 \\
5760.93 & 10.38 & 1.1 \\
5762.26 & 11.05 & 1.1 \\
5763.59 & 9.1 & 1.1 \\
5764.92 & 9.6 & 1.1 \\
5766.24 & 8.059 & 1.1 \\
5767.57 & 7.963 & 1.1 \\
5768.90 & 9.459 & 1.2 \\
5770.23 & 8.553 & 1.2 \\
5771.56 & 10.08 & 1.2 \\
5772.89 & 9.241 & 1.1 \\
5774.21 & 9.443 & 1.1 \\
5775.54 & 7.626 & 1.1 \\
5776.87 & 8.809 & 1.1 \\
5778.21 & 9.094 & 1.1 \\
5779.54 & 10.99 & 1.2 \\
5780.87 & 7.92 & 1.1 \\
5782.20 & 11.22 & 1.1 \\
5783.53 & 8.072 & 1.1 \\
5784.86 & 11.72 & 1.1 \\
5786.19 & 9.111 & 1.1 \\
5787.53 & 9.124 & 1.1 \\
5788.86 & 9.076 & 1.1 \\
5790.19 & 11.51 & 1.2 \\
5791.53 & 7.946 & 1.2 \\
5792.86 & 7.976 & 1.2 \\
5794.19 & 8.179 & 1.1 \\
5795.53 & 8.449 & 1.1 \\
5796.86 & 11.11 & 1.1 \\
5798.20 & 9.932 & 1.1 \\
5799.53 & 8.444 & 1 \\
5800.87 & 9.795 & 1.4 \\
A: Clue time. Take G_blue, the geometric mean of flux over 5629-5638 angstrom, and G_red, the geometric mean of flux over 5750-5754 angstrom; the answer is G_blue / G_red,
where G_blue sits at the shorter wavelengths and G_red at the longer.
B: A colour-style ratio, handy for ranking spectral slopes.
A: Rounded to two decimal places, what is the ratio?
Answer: 0.90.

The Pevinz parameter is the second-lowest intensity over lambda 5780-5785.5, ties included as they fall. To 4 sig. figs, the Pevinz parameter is 8.072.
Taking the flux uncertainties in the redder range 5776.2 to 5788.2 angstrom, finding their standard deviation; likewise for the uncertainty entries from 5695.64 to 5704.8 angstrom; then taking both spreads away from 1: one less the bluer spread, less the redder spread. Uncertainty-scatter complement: 0.97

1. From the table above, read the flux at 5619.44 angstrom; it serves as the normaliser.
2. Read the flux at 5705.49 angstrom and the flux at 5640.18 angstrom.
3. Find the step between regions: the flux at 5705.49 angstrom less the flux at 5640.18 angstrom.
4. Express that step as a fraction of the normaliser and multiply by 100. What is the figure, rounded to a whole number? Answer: -12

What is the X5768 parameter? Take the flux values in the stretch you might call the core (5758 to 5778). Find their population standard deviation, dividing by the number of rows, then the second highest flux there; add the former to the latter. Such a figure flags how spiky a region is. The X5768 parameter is 11.3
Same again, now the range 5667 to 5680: 10.7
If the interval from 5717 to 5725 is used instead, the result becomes 9.8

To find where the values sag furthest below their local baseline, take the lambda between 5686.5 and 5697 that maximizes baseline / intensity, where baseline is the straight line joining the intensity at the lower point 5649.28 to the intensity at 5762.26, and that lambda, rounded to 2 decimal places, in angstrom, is 5696.30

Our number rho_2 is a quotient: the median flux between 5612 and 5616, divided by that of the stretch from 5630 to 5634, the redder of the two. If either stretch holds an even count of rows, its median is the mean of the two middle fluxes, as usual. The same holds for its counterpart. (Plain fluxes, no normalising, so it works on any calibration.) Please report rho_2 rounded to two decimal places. 0.93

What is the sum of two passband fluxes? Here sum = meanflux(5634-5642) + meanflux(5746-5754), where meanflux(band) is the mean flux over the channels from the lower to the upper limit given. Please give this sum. 17.1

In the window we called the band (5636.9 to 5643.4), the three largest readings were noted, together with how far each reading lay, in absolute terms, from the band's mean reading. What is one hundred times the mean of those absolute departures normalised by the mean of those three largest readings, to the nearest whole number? 10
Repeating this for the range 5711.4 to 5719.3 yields 11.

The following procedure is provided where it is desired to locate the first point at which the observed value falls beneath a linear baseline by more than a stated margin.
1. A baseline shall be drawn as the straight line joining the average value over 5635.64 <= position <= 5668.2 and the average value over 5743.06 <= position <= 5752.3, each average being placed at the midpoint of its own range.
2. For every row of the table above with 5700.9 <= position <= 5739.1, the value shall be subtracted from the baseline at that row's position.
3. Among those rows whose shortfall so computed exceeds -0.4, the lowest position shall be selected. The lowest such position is 5701.55 angstrom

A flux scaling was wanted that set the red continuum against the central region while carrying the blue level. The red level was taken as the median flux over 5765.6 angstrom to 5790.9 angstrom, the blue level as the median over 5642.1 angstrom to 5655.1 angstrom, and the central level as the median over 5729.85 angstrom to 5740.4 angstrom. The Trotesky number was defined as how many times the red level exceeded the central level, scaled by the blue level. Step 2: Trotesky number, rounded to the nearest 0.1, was 9.8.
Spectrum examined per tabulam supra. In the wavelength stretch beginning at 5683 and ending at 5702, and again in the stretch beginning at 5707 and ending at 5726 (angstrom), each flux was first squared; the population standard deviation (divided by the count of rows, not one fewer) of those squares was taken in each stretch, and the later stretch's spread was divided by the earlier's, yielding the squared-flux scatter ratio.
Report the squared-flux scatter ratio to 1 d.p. 1.0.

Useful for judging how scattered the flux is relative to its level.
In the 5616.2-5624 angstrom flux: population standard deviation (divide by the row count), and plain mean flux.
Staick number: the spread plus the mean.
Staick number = 7.6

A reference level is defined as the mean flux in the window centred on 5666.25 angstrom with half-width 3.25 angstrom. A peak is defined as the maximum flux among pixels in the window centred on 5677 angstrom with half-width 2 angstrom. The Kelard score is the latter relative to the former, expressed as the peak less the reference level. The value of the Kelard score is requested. 1.3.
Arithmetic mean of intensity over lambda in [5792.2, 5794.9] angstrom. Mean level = 8.1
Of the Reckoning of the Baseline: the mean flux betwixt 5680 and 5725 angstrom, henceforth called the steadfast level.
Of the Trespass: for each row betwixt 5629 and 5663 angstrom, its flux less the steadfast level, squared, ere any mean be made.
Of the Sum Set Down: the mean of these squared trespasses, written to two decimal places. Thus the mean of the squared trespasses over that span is 1.21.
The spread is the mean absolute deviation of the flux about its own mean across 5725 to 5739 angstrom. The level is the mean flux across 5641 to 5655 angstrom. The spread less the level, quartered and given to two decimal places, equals -2.11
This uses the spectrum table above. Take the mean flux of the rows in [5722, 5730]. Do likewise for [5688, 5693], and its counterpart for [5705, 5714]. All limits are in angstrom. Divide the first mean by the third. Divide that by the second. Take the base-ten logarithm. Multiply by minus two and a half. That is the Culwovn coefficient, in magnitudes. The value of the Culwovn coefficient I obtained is 2.24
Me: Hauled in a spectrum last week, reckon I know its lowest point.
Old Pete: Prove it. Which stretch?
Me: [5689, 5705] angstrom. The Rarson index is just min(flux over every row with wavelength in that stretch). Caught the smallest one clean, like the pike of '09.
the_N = 8.346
